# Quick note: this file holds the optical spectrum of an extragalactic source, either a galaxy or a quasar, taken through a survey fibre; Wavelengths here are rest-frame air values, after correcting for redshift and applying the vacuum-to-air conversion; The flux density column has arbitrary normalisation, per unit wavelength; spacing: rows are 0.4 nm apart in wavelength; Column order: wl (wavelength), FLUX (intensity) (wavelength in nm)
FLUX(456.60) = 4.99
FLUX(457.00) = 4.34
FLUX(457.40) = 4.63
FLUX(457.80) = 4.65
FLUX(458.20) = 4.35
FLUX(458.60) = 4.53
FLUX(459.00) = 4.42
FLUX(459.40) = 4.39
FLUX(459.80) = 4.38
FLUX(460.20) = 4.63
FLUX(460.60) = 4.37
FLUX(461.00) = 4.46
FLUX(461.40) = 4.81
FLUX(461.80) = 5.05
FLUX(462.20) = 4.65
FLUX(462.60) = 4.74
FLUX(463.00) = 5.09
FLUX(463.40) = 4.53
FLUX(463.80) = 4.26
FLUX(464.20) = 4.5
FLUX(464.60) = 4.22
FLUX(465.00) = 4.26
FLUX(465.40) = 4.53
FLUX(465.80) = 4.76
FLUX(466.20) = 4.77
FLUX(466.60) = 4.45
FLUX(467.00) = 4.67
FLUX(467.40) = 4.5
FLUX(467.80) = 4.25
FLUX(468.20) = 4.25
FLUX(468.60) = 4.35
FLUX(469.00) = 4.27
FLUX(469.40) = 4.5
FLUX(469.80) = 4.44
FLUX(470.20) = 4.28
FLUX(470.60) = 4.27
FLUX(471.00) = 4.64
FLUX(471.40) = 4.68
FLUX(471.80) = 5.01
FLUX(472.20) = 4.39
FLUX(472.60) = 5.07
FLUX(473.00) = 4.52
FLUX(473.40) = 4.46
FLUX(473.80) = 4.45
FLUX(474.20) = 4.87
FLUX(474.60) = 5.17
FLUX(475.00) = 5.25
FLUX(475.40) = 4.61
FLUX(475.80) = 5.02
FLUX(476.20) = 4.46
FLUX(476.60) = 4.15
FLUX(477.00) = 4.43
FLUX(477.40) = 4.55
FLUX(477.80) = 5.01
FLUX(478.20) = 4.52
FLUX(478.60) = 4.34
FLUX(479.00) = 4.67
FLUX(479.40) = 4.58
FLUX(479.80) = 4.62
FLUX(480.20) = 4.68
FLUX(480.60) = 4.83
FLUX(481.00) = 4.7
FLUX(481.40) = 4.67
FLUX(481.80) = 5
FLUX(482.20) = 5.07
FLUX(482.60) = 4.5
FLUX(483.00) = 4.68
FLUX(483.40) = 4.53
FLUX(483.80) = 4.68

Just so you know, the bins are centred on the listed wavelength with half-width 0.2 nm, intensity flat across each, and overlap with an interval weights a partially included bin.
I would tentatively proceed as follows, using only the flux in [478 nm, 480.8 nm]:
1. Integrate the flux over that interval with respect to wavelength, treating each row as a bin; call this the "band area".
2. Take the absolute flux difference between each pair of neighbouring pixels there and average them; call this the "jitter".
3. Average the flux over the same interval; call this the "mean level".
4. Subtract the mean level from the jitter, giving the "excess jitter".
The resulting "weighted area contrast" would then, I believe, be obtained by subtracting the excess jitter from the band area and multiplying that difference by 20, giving 347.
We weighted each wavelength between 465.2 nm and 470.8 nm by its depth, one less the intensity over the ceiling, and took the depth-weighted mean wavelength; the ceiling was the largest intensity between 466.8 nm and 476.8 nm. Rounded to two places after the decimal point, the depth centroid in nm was 468.24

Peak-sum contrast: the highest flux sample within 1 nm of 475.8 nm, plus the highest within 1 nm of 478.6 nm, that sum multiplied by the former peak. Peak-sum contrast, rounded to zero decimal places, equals 54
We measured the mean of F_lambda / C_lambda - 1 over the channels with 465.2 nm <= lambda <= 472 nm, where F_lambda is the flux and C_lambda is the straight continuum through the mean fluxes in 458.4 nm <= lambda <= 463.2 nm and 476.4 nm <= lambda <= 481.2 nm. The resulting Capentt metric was -0.022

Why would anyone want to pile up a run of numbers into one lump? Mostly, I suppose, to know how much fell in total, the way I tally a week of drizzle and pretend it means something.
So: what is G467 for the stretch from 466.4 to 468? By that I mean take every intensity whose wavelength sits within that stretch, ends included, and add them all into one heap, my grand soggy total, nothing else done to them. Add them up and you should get 17.9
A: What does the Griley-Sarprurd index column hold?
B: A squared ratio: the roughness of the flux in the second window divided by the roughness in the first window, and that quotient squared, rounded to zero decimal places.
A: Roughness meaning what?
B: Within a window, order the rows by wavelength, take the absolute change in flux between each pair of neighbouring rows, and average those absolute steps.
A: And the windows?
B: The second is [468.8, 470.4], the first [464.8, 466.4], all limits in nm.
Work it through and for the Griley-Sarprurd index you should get 1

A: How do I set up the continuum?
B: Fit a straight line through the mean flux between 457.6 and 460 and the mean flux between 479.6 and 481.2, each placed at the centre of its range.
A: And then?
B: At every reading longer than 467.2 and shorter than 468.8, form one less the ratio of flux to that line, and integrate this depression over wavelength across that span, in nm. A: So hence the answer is 0.08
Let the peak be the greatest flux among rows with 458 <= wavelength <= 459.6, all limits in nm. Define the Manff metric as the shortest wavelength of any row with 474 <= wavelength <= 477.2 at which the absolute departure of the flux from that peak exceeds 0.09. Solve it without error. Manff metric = 474.20 nm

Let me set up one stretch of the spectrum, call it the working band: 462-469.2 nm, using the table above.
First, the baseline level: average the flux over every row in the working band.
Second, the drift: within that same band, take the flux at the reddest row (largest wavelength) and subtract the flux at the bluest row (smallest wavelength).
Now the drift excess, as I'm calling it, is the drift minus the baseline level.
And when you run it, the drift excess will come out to -4.88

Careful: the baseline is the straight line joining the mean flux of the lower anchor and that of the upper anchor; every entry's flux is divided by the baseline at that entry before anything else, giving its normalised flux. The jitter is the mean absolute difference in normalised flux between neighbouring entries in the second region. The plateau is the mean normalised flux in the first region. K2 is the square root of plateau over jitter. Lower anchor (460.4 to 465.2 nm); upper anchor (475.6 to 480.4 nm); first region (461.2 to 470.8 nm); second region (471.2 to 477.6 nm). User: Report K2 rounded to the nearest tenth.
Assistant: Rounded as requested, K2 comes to 3.6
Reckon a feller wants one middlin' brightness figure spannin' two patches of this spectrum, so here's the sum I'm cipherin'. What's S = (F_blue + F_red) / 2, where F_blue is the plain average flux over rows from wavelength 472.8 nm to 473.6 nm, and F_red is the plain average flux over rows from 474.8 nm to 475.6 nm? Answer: 4.71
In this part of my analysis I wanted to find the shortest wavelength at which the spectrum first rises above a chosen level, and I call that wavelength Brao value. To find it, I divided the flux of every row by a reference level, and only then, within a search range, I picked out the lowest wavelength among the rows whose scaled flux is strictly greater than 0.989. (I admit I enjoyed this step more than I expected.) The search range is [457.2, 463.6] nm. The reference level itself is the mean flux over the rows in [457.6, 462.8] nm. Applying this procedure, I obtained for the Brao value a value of 457.40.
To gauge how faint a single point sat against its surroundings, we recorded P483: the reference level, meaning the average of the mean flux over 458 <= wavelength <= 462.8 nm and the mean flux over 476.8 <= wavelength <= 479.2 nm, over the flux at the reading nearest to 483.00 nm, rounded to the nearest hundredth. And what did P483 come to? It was 0.98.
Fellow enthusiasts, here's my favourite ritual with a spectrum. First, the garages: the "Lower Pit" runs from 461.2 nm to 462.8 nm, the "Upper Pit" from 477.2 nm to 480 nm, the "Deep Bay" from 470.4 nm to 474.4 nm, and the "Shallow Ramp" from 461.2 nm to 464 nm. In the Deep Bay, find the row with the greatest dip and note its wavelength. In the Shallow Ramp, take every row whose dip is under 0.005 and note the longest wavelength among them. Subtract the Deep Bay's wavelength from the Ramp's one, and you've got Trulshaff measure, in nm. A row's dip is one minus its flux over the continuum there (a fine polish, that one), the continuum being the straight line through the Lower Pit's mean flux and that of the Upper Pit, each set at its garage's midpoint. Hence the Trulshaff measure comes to -7.60 nm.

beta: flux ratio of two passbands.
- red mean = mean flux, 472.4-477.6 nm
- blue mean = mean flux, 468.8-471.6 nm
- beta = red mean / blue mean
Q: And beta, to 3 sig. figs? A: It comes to 1.06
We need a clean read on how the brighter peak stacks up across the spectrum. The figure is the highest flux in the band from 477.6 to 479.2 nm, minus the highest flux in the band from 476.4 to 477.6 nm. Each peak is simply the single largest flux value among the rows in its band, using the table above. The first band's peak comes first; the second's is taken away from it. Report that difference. 0.5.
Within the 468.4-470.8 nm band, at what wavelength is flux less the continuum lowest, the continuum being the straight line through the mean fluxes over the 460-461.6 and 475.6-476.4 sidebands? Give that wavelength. 470.60 nm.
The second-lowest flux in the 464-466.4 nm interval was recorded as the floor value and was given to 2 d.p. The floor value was 4.26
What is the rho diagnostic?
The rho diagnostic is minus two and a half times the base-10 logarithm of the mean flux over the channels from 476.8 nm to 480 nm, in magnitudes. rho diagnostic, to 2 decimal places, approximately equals -1.65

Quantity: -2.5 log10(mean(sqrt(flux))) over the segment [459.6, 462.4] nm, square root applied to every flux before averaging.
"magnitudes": -0.831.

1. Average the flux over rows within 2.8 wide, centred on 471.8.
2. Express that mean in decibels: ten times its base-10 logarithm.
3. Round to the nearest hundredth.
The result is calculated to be 6.68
